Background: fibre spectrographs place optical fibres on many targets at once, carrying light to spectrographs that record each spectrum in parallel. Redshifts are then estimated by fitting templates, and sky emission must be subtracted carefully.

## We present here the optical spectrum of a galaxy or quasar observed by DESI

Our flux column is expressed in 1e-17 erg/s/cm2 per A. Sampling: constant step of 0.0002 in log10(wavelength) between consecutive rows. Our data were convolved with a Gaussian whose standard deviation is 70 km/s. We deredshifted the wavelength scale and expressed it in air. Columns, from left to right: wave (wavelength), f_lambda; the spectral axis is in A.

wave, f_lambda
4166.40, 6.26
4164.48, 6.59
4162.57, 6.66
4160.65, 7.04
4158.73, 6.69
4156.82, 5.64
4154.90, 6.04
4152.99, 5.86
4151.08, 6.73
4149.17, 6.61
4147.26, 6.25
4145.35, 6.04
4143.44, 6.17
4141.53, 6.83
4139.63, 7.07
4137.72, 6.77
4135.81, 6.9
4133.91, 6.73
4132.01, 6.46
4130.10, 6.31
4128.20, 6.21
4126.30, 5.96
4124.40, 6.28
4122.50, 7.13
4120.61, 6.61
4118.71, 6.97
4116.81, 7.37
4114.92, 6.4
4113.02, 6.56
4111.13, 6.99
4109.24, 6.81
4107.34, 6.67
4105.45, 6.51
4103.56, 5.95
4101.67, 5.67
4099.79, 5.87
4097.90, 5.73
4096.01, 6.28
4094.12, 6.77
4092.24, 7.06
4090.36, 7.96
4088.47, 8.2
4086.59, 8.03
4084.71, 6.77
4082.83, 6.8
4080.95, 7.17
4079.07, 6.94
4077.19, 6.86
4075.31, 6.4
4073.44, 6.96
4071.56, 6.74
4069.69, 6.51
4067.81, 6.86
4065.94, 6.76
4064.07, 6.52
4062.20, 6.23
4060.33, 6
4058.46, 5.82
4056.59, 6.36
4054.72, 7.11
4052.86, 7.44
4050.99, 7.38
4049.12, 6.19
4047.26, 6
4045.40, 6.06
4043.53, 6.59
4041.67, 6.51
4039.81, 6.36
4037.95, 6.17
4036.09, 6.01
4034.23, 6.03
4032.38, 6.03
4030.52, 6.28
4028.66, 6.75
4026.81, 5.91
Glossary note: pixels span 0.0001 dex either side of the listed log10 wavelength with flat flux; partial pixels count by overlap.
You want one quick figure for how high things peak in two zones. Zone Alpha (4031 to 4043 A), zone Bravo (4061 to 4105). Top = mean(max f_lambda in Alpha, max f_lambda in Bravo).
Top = 7.4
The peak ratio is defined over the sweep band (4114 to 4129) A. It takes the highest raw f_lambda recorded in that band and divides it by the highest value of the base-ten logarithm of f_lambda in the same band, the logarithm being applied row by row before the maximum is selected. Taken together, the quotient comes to 8.5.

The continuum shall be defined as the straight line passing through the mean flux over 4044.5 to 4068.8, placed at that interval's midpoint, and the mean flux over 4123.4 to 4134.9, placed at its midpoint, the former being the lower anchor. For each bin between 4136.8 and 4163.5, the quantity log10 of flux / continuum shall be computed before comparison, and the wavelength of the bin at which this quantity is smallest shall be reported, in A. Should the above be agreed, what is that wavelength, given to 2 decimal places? 4156.82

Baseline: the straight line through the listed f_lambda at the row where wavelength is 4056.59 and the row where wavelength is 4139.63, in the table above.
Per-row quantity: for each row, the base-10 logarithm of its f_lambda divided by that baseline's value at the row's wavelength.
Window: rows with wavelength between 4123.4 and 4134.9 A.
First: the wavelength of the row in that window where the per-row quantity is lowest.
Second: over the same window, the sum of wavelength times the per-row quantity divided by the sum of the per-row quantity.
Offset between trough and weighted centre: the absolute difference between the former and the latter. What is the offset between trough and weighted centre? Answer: 2.0 A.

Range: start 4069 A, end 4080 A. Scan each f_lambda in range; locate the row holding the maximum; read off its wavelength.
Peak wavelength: 4073.44 A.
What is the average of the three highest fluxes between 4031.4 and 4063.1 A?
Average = 7.3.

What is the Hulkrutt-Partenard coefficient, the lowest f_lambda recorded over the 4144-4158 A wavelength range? 5.64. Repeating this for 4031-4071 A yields 5.82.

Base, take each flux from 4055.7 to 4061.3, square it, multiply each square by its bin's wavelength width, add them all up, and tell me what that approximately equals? 206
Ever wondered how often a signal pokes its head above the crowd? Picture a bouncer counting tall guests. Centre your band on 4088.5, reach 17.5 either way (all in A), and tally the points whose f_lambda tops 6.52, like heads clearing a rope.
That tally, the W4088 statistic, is 12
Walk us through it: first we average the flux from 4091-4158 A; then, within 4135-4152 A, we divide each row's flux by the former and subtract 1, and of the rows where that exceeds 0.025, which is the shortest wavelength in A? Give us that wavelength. 4135.81 A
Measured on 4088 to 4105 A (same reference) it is 4088.47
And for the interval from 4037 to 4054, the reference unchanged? 4050.99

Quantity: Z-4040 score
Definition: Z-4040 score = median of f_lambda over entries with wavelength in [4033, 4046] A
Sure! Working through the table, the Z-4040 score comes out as 6.2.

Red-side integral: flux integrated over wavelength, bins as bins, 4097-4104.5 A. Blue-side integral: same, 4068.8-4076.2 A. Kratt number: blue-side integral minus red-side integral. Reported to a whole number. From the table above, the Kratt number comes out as 6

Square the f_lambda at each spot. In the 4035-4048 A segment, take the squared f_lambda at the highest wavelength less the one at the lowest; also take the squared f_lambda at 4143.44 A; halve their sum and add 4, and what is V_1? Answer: 23.0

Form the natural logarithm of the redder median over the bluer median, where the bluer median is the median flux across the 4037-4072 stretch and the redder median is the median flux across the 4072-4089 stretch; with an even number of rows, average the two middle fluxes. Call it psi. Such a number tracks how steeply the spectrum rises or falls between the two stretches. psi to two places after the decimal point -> 0.06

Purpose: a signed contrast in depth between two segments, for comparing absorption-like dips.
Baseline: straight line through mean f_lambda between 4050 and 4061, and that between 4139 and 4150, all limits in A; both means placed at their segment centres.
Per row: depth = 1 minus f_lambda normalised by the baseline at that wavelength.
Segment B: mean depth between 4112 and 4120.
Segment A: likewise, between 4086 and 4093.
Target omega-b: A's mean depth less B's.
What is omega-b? -0.14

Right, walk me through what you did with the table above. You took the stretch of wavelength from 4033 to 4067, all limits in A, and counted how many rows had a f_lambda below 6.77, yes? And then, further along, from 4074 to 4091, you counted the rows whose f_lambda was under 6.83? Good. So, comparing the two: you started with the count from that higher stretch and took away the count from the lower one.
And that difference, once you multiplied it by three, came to -36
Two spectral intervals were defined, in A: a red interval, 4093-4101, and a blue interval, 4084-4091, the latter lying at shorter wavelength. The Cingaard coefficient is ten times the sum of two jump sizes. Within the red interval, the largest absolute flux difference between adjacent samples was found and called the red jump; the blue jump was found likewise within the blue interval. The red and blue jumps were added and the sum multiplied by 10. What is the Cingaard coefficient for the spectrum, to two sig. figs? 18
